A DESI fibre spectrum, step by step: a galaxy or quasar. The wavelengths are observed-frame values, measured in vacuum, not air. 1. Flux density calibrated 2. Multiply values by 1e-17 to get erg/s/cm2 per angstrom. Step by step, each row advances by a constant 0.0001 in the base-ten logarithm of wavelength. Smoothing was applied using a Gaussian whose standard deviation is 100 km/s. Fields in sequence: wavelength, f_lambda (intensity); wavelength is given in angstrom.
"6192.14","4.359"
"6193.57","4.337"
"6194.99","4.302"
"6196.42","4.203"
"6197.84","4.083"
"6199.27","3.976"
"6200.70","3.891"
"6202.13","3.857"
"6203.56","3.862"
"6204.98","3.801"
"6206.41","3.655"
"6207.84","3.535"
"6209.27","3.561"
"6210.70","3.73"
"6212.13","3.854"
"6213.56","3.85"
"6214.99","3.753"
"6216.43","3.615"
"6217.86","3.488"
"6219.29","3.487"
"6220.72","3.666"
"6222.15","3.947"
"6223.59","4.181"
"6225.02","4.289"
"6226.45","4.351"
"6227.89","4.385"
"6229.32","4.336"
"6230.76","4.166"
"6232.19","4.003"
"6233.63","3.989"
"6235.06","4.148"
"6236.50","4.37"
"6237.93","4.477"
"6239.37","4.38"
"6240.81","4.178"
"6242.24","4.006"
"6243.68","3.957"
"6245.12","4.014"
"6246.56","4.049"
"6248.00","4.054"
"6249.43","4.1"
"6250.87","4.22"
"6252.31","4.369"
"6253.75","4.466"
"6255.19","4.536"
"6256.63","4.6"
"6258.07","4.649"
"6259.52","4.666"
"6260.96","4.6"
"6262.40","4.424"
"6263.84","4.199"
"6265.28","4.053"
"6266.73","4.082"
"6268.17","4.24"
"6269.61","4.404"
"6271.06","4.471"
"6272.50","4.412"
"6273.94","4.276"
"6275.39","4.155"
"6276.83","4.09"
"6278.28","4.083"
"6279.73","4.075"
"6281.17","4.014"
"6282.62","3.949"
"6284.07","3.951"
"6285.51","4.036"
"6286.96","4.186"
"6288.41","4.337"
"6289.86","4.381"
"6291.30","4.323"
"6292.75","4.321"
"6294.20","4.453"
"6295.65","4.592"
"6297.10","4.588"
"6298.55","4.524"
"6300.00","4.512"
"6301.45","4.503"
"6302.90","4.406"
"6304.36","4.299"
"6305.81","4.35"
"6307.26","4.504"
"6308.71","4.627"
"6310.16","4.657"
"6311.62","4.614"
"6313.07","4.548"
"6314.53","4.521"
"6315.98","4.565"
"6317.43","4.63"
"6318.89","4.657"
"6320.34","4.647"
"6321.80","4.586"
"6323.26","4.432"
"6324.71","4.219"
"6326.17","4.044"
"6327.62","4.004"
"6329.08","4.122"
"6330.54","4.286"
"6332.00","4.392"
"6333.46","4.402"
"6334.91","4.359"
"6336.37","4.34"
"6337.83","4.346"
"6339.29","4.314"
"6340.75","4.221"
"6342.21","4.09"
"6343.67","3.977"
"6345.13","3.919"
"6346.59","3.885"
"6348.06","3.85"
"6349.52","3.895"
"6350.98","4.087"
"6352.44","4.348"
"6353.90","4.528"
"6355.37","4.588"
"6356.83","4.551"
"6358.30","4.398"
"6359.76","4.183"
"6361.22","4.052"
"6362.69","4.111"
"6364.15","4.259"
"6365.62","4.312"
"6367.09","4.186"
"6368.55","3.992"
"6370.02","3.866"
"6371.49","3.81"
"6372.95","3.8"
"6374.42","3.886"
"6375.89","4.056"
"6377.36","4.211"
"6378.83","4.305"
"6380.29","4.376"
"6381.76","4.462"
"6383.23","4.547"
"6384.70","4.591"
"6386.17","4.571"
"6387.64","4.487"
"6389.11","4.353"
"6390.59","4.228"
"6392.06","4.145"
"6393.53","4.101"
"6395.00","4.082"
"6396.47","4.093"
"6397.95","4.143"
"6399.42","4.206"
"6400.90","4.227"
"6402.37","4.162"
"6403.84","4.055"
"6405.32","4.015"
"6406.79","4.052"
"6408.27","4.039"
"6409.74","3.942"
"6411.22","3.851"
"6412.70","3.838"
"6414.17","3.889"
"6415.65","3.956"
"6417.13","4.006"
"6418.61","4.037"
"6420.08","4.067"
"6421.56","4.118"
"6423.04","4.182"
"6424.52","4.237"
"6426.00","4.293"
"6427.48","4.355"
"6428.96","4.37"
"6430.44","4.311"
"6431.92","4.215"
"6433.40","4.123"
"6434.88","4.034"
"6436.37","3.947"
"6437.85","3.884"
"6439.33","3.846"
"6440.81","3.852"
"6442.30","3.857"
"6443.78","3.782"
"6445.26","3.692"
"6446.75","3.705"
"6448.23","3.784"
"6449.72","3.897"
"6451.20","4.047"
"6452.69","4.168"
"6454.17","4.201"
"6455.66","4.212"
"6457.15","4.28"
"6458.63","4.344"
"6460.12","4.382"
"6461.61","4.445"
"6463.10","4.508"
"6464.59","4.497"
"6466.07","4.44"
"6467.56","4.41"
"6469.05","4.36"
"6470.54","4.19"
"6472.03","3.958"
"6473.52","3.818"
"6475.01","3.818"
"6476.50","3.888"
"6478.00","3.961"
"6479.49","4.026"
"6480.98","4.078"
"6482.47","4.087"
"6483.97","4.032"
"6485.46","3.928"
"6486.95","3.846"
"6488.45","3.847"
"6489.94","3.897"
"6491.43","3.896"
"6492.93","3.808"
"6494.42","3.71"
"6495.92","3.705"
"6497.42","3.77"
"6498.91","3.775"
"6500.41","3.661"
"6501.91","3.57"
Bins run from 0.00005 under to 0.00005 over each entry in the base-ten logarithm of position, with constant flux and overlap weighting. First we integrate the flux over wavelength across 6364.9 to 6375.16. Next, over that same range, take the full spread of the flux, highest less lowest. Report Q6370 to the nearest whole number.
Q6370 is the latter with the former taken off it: -40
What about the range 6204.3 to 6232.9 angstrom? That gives -110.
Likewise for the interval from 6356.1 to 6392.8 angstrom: -154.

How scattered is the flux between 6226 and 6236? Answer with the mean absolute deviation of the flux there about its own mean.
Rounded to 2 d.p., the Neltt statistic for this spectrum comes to 0.14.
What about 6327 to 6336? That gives 0.13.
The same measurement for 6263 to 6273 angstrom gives 0.14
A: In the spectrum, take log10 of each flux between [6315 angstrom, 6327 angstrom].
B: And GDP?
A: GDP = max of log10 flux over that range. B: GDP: 0.668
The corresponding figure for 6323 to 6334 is 0.647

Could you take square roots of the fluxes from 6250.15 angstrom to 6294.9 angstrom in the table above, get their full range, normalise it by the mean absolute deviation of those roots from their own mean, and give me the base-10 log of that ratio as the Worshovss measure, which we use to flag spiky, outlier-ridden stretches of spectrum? 0.605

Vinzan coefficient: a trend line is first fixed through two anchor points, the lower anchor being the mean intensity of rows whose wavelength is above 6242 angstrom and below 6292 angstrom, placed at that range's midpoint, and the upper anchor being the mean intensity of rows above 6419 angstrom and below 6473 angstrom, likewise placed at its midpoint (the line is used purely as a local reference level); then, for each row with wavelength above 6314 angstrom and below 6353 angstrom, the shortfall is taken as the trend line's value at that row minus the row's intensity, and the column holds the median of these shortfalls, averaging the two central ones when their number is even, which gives -0.11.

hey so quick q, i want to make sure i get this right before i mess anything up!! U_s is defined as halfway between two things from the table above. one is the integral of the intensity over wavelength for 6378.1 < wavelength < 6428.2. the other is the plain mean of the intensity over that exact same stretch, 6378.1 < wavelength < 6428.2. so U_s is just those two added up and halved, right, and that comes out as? 107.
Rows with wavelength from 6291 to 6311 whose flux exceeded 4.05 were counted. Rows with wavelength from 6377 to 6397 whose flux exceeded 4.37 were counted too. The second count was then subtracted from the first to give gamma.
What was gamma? 8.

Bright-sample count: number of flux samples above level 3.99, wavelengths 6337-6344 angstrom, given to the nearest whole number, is 4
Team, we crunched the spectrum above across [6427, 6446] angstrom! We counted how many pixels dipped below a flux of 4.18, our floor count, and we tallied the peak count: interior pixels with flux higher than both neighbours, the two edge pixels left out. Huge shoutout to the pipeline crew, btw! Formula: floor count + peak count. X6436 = 11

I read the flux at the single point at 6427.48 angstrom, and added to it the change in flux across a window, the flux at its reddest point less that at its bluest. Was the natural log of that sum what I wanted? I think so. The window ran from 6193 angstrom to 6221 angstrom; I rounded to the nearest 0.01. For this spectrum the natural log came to 1.30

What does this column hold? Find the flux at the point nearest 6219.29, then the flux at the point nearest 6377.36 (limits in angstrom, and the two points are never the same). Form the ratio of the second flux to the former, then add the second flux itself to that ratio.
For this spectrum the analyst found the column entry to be 5.42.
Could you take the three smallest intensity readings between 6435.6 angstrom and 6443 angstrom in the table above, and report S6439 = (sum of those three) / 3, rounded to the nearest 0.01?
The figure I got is 3.85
